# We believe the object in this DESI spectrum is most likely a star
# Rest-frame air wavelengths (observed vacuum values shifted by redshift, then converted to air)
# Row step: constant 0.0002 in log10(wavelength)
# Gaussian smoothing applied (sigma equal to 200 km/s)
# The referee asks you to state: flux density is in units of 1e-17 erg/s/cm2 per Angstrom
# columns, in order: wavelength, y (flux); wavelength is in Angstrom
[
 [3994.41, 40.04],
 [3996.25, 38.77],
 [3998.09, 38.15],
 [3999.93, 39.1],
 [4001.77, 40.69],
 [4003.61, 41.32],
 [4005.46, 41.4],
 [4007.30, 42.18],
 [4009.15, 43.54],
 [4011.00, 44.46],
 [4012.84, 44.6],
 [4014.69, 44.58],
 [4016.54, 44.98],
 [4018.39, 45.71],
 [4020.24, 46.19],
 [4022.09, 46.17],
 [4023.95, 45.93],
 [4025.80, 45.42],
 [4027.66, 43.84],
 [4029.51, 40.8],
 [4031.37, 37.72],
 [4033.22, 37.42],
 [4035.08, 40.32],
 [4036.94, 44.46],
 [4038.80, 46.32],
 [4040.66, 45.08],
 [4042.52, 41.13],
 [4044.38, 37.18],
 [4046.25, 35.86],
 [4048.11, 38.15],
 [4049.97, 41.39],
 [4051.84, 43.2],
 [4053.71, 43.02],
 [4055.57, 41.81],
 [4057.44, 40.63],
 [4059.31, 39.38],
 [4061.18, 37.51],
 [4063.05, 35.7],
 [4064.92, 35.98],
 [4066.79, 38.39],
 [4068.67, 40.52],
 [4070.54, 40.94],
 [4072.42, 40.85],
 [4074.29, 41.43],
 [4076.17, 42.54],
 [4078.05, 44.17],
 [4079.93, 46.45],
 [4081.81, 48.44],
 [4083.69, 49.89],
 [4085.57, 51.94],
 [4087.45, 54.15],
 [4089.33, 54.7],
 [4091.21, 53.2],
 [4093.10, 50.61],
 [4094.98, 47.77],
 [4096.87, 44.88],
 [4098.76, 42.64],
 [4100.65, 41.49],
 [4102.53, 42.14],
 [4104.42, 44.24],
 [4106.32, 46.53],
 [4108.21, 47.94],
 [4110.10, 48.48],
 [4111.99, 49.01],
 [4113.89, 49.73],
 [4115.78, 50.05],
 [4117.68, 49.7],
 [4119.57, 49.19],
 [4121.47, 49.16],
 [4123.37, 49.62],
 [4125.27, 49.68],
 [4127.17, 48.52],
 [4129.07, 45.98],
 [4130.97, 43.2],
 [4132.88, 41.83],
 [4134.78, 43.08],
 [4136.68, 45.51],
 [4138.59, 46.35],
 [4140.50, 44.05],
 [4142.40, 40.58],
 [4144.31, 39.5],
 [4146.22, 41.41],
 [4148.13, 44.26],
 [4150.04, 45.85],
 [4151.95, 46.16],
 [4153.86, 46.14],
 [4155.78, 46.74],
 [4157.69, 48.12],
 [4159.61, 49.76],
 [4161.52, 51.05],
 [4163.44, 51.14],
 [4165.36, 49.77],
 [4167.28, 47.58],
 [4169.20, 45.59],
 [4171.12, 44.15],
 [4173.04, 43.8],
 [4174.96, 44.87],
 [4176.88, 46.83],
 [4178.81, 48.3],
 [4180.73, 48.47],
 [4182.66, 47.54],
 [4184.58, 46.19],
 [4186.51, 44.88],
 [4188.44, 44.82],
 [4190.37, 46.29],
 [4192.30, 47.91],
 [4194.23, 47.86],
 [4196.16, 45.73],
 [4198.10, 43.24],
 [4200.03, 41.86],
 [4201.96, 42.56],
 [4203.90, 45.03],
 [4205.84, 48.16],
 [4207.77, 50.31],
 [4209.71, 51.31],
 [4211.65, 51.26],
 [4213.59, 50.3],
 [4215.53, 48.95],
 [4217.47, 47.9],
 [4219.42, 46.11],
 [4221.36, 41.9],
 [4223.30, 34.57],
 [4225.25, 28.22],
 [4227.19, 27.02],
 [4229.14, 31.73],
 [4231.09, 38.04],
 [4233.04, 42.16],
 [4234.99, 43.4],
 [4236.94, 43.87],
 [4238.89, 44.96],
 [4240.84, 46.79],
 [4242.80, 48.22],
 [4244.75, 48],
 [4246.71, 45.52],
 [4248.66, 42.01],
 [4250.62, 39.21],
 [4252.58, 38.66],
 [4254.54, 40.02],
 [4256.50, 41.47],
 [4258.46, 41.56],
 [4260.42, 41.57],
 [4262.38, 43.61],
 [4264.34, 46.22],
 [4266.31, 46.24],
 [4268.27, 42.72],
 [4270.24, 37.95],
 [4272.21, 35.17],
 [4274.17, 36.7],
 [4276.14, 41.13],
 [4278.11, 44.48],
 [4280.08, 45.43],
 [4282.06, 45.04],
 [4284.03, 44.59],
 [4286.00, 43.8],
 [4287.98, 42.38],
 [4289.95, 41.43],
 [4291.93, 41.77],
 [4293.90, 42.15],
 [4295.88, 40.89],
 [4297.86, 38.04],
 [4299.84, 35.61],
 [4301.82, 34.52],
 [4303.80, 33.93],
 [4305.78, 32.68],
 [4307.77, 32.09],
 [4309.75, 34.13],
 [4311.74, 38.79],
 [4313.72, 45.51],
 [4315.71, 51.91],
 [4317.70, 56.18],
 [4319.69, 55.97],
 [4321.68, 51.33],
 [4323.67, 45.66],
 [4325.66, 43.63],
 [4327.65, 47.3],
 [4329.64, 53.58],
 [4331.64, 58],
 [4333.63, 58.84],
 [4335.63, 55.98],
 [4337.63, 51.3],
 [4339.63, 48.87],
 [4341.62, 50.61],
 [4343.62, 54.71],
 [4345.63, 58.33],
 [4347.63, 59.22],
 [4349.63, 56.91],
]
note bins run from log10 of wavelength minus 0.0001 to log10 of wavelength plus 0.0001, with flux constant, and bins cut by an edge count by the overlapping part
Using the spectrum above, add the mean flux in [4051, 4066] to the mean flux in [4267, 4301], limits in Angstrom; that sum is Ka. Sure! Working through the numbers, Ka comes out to 80.8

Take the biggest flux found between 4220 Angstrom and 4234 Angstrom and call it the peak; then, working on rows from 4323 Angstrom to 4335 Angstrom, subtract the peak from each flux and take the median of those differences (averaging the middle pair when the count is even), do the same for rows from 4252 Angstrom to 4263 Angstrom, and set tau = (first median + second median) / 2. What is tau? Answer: 3.8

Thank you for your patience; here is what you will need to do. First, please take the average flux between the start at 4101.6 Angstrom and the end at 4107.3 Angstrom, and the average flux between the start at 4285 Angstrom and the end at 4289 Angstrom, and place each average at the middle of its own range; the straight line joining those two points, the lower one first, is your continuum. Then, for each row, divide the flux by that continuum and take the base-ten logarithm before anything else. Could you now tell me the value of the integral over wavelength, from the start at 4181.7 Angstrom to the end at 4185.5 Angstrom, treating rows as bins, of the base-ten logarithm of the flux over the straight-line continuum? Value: 0.11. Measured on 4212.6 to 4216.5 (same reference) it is 0.22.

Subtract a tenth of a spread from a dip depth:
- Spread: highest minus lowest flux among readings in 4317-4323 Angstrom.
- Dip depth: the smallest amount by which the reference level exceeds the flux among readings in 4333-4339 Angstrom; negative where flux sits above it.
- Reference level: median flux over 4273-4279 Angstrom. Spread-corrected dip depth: -18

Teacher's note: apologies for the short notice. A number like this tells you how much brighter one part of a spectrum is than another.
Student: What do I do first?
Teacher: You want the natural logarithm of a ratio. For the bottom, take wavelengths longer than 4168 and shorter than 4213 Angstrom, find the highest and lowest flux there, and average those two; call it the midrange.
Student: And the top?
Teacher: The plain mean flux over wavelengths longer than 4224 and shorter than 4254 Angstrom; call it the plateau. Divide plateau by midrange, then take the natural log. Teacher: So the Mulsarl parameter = -0.14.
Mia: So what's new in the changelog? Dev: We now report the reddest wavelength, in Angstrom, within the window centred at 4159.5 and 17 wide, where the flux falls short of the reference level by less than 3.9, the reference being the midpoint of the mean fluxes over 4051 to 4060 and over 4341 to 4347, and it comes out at 4167.28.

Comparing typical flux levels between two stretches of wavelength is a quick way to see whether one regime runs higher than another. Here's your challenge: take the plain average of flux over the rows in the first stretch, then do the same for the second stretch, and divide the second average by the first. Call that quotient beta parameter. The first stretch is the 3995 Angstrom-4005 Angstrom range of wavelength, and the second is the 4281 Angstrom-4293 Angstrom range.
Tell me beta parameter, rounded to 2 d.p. 1.09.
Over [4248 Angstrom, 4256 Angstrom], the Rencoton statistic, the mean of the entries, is 40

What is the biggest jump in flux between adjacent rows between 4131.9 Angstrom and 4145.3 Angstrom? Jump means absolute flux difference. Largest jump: 3.5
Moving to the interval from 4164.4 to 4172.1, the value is 2.2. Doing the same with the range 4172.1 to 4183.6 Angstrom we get 2.0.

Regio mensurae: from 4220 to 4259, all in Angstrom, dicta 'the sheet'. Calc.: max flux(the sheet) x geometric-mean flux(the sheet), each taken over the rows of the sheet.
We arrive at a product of 1924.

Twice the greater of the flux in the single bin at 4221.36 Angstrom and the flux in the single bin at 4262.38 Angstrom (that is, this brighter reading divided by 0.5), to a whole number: 87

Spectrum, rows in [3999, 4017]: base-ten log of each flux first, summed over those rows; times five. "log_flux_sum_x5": 81.5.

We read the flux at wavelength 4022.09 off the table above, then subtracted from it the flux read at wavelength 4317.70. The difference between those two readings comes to -10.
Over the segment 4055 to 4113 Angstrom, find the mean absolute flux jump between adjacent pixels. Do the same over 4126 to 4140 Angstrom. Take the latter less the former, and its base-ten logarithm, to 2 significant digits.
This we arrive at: -0.48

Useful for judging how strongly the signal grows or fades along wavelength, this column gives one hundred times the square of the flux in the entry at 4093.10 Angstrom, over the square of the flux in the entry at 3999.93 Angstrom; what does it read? 168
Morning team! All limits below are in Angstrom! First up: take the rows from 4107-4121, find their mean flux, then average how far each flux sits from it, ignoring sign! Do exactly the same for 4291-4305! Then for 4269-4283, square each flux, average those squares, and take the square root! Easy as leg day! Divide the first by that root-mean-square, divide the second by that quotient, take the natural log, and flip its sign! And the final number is -5.3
